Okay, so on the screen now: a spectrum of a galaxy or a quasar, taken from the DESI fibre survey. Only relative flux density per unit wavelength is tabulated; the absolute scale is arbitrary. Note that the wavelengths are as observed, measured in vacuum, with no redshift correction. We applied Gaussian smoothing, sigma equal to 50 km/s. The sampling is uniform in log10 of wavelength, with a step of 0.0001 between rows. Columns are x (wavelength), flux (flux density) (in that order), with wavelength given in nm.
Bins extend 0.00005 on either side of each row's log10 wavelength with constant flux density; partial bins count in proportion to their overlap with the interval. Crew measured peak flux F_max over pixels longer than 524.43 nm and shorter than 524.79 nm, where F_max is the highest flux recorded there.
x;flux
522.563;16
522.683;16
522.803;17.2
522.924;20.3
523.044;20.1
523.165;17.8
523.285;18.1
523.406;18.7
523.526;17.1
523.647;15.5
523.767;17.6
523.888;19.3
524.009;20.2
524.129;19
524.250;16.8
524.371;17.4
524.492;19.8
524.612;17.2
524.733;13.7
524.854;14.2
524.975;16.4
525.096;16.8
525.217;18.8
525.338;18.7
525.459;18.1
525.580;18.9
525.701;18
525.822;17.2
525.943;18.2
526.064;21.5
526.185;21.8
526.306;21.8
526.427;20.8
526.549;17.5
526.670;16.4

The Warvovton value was 19.8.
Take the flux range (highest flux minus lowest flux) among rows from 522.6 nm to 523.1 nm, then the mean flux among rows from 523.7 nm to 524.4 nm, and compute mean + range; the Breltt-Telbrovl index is 22.7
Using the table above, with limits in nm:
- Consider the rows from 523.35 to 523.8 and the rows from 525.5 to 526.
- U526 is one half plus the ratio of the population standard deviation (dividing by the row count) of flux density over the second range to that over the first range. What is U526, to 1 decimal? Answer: 1.0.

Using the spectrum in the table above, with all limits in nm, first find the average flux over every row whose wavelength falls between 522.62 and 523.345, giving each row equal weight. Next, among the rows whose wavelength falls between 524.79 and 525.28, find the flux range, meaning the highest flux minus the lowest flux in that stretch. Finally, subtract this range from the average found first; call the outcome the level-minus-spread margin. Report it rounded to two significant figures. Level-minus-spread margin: 14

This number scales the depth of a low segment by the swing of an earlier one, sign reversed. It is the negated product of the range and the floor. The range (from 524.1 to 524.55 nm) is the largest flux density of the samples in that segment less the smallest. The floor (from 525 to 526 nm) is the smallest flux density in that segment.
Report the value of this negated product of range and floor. -50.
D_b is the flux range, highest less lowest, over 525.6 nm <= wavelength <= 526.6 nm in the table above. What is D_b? 4.6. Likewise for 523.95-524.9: 6.5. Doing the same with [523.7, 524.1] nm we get 2.6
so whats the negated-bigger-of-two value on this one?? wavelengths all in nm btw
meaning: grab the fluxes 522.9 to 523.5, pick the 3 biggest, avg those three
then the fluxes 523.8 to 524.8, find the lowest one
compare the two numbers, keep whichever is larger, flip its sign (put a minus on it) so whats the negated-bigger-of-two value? -19.7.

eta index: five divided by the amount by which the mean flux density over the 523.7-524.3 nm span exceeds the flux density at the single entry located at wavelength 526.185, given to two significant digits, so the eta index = -1.6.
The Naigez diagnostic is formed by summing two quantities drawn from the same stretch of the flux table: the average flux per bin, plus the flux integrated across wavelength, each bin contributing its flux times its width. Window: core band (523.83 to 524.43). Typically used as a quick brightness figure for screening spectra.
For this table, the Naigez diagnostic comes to 29.7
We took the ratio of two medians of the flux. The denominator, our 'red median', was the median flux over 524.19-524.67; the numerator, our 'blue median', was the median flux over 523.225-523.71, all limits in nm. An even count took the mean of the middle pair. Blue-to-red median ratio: 1.02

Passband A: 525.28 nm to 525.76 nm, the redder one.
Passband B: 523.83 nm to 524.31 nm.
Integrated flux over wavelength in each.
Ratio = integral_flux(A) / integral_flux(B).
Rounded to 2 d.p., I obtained 0.98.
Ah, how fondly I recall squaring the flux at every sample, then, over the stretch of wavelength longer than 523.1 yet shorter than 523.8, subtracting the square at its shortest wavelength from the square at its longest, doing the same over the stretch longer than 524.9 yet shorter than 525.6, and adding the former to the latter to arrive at 81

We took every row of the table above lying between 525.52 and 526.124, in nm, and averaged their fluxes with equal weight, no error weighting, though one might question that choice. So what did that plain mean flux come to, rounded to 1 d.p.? 18.8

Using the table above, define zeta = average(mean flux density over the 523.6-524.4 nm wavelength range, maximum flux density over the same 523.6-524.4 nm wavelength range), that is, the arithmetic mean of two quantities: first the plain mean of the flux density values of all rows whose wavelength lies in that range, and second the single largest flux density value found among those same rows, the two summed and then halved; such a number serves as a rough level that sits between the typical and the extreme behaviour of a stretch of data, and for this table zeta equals 19.1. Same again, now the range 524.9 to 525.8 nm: 18.4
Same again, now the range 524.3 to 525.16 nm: 18.2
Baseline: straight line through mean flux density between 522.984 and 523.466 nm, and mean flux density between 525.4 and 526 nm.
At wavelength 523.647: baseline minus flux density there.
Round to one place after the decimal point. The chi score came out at 3.1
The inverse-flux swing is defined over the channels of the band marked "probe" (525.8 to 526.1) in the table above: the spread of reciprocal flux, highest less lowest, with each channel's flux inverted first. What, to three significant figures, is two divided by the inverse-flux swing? 172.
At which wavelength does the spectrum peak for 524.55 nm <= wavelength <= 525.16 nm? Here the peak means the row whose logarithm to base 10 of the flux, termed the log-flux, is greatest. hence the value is 524.612 nm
